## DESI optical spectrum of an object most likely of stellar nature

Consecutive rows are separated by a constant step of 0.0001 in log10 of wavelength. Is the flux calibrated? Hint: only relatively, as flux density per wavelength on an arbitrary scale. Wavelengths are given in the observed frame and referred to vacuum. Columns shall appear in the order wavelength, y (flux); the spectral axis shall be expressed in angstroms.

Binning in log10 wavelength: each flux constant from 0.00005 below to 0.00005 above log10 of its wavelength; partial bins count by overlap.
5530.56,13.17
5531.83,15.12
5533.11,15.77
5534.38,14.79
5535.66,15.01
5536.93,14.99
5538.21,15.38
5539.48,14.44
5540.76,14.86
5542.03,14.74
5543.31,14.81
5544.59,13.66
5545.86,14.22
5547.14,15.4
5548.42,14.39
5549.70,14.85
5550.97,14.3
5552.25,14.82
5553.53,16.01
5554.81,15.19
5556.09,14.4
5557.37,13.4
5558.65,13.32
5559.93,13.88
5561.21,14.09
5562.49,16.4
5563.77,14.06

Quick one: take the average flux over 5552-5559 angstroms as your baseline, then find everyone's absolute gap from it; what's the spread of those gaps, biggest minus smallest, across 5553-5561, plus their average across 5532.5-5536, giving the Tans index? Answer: 2.0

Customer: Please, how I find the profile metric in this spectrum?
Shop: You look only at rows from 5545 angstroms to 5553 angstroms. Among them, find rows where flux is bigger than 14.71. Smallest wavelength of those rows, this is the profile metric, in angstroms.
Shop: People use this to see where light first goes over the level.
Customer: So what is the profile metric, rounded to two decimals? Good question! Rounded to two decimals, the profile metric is 5547.14 angstroms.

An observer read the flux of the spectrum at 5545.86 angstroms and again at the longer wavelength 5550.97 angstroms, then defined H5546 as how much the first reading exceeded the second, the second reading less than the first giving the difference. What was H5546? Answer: -0.1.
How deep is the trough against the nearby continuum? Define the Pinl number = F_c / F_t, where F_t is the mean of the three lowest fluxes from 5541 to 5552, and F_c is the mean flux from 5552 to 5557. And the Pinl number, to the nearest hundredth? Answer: 1.07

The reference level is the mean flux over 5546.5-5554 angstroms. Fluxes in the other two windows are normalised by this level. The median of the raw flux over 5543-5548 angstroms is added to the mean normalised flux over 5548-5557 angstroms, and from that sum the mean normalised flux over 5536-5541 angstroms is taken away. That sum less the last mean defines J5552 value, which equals 14.5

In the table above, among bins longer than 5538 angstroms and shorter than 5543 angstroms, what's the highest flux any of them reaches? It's 15.38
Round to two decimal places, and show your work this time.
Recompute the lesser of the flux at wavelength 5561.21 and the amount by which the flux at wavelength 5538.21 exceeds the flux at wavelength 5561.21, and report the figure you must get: 1.29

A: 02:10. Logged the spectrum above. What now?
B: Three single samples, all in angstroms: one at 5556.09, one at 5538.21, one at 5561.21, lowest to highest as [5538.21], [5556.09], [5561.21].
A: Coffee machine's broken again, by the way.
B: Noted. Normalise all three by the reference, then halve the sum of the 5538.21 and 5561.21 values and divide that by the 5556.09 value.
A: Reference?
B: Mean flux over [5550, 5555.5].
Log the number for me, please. 1.02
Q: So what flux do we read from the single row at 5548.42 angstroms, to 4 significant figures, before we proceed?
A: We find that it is 14.39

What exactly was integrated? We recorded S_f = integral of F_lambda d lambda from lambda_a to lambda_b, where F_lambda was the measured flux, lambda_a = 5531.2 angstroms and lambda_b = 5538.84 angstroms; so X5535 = 116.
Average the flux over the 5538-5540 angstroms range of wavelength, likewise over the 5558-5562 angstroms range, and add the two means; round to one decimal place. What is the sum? 28.7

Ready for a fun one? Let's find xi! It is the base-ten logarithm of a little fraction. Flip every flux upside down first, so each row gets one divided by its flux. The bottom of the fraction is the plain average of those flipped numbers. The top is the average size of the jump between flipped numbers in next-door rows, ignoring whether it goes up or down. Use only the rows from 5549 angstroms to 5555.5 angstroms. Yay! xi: -1.30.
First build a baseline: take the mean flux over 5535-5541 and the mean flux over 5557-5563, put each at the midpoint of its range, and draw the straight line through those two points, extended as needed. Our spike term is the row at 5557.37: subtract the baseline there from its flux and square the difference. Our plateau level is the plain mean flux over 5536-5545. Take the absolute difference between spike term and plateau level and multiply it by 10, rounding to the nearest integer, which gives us 139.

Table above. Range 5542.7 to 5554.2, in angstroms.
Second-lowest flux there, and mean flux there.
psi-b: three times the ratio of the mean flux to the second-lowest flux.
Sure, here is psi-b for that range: 3.105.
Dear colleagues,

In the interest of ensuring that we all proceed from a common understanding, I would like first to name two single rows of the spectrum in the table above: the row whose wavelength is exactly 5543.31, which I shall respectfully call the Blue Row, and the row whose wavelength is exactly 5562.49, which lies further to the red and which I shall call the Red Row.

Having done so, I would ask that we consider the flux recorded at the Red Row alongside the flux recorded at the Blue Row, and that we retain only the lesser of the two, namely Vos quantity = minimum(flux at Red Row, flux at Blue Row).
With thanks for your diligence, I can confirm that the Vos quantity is 14.8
